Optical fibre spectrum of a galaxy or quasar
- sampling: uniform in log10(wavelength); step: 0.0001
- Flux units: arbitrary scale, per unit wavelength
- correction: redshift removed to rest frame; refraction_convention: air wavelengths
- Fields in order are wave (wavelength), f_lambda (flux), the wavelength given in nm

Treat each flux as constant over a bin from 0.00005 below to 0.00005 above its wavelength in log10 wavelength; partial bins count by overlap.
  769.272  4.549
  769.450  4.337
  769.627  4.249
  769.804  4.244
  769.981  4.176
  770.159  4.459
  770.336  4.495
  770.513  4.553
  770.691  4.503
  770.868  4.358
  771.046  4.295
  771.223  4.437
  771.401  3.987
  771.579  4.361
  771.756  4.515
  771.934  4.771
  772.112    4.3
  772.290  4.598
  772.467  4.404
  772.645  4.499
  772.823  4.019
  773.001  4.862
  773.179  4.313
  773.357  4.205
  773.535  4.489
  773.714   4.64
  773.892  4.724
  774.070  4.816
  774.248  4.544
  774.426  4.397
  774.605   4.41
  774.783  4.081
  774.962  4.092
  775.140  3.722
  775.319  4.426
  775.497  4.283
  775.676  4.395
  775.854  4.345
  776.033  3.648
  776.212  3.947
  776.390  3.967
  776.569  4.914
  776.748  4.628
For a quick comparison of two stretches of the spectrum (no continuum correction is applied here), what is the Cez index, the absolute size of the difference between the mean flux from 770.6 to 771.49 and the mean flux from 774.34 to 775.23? 0.18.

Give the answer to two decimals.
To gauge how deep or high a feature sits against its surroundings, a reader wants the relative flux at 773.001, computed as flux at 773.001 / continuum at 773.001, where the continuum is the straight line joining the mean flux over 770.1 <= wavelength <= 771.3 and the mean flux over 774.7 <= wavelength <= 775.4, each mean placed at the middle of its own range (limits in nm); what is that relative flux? 1.14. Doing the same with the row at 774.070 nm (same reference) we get 1.16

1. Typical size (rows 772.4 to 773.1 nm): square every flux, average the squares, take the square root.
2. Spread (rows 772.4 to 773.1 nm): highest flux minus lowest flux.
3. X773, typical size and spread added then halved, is 2.6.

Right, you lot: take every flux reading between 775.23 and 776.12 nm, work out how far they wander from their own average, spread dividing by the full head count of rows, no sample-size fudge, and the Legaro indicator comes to 0.29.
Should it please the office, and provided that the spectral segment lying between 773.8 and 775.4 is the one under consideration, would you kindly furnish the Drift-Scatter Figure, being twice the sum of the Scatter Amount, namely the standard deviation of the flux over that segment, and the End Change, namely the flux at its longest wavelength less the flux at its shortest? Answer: 0.1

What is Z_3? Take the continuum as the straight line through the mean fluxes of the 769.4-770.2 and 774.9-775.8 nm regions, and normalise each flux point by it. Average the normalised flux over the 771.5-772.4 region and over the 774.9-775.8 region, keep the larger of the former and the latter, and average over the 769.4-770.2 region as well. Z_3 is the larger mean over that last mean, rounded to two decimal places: 1.06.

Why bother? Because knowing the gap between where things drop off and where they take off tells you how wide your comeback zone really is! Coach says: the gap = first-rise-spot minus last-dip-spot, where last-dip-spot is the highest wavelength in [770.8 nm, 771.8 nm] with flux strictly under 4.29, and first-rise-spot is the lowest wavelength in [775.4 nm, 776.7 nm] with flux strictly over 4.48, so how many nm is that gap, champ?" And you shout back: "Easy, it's 5.17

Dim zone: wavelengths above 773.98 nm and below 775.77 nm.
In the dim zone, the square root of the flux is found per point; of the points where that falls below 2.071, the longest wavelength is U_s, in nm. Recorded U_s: 775.497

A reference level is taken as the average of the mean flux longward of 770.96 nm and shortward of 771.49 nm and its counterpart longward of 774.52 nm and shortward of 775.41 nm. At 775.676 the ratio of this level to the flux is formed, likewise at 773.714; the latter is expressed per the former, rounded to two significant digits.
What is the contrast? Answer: 0.95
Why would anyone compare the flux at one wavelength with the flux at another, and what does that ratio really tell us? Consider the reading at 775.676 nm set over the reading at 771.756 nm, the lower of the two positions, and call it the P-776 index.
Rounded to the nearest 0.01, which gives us 0.97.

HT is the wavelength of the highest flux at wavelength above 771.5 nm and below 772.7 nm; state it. 771.934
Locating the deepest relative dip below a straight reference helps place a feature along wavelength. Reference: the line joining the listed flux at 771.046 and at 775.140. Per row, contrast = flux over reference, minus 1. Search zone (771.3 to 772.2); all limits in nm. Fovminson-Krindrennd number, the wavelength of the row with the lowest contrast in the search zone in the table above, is 771.401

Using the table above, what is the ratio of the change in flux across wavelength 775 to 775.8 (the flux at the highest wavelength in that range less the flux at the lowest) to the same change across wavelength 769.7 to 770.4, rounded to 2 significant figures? 2.7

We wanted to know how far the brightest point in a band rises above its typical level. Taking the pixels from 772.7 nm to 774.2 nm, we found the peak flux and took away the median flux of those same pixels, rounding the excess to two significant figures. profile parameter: 0.30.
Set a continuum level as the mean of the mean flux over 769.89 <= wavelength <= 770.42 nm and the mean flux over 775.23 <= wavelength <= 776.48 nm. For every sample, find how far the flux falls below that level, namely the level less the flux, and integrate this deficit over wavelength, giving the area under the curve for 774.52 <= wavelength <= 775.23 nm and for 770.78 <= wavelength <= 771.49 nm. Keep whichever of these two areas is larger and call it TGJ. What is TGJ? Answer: 0.13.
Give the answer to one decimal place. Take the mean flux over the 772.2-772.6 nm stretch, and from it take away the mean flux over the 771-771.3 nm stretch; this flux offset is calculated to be 0.1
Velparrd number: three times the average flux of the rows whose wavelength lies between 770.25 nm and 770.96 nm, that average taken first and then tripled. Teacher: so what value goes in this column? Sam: 13.4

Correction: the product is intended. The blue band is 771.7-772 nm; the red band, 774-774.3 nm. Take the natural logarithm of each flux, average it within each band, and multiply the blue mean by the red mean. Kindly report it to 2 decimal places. 2.37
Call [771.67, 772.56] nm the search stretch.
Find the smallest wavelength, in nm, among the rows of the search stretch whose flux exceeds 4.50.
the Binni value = 771.756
